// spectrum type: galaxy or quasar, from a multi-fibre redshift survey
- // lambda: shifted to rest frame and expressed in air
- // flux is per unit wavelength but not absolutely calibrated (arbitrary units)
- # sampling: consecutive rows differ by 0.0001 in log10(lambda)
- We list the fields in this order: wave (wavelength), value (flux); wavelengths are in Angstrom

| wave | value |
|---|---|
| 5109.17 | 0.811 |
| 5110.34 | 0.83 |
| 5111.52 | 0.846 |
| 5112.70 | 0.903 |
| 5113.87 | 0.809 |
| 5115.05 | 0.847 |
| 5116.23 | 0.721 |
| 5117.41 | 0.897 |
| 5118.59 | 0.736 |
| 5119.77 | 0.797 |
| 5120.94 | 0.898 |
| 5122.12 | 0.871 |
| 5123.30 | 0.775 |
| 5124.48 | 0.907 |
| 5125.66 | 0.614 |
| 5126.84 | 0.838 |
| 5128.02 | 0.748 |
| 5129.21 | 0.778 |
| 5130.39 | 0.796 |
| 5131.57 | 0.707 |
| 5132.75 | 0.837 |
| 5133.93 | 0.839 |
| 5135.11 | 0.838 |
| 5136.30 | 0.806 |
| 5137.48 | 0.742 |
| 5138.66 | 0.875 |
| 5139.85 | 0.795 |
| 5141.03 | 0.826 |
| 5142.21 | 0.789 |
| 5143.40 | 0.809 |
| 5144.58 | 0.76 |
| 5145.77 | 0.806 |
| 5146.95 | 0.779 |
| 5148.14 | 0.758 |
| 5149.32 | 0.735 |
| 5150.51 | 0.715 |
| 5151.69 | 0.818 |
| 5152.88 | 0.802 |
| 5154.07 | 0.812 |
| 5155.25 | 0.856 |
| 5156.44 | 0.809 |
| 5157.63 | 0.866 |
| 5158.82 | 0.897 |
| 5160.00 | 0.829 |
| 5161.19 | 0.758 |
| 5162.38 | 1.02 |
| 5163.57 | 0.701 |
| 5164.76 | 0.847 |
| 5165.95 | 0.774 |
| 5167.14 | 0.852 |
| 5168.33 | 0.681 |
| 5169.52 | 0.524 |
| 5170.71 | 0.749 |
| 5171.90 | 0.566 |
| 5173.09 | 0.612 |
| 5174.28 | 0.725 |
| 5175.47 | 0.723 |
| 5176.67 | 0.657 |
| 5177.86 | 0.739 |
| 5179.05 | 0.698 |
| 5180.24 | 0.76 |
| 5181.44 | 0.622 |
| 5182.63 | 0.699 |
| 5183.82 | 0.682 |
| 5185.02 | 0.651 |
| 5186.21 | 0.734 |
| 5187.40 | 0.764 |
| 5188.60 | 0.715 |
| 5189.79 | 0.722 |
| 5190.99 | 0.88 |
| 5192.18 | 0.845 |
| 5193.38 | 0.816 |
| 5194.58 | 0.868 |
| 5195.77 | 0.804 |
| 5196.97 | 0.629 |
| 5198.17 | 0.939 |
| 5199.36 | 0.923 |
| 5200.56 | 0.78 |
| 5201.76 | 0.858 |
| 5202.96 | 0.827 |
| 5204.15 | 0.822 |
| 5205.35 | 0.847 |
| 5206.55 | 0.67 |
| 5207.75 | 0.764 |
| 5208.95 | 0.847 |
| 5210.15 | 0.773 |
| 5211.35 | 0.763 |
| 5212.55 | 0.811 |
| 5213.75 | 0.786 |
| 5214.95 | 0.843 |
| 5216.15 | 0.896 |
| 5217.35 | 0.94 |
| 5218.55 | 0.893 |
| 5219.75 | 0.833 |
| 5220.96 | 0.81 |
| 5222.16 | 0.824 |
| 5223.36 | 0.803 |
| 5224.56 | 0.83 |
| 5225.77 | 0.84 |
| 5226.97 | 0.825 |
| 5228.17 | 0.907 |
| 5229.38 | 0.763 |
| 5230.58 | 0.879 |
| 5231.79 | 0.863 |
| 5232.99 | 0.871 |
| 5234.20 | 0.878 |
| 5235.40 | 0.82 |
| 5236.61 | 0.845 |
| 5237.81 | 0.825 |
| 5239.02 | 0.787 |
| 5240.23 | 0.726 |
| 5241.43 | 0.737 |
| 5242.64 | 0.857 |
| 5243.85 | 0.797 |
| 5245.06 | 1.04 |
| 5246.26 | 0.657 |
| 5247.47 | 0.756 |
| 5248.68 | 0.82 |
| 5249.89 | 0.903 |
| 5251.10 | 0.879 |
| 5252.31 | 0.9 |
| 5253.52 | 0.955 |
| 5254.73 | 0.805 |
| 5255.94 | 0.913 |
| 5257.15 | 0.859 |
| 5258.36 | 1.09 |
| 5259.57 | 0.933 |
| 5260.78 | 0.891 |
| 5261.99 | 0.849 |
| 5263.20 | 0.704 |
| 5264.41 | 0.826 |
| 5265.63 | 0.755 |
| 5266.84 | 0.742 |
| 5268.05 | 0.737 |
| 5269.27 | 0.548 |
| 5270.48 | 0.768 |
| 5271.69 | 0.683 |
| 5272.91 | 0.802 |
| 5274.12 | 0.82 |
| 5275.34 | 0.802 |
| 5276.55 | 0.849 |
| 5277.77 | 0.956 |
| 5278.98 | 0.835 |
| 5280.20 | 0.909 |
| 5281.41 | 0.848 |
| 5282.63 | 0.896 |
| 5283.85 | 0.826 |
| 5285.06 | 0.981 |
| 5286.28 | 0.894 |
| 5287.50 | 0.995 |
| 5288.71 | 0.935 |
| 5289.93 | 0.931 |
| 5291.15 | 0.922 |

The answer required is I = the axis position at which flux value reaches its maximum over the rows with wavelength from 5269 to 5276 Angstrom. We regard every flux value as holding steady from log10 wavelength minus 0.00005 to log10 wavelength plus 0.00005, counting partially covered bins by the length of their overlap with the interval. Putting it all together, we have 5274.12 Angstrom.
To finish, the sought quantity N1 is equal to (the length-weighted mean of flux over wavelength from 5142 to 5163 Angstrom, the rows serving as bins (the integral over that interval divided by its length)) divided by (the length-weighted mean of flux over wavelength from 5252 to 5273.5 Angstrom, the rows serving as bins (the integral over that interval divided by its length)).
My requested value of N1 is 0.99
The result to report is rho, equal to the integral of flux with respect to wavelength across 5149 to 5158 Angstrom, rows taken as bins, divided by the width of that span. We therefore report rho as 0.802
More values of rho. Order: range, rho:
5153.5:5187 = 0.744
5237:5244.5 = 0.791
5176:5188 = 0.701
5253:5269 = 0.844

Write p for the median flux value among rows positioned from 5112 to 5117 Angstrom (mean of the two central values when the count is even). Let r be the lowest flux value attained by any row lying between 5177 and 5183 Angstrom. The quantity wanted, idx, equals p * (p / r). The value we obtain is 1.10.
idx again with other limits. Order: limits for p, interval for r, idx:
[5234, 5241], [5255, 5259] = 0.79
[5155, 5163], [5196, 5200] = 1.16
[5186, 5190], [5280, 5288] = 0.64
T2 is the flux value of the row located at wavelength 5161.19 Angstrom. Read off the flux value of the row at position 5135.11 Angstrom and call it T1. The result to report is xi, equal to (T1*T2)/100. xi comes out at 0.0064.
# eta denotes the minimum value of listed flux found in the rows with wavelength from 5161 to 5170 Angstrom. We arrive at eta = 0.524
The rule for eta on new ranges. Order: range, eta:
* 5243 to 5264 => 0.657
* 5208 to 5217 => 0.763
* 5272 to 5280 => 0.802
